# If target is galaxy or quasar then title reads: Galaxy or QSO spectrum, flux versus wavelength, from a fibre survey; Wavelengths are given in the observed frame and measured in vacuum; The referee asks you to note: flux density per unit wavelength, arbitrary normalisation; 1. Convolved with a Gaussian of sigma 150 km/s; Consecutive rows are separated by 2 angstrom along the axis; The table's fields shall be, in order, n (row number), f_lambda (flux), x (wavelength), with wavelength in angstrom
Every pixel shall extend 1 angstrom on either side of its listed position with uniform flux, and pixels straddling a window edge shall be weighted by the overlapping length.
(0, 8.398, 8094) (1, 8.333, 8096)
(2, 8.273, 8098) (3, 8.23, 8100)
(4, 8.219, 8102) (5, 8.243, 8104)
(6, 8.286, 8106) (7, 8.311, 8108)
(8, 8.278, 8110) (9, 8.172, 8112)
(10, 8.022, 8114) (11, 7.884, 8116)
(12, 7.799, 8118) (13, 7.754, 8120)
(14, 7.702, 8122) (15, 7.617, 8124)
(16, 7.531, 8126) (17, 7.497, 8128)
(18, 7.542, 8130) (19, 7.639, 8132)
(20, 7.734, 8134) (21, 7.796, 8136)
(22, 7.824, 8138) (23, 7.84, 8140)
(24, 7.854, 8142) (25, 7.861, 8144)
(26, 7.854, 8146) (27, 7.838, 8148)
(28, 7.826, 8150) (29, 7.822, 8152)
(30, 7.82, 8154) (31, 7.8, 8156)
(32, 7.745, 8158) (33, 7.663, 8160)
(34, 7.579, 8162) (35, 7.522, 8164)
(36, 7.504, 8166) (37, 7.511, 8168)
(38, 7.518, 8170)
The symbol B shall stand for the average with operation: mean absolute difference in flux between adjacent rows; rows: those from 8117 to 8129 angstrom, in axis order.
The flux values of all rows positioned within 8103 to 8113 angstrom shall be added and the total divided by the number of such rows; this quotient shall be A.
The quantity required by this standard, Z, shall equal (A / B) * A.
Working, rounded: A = 8.3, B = 0.06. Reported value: 1129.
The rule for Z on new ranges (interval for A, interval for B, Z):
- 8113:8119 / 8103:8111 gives 1855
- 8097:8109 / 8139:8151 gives 6092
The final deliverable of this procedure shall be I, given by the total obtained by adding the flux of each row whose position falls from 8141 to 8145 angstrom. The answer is 15.7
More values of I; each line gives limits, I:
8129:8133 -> 15.2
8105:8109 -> 16.6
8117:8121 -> 15.6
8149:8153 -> 15.6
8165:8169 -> 15.0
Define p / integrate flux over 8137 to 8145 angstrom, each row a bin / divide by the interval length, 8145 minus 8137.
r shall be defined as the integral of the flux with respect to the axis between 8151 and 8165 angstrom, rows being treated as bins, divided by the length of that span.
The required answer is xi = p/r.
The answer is 1.02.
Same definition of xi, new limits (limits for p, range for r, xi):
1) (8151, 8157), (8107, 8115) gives 0.95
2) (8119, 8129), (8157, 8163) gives 0.99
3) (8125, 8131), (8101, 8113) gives 0.91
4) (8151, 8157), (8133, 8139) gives 1.00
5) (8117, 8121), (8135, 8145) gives 0.99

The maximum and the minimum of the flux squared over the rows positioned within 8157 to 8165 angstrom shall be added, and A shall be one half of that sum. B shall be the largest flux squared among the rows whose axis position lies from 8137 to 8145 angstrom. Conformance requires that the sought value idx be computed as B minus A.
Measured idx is 4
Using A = 58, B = 61.8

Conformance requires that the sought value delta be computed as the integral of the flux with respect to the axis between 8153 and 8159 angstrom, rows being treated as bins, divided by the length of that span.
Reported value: 7.79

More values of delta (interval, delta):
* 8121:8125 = 7.66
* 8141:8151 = 7.85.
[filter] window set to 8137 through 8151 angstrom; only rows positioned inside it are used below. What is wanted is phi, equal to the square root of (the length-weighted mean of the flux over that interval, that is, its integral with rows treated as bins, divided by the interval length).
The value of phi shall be 2.80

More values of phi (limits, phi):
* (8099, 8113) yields 2.87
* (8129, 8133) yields 2.76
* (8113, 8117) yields 2.82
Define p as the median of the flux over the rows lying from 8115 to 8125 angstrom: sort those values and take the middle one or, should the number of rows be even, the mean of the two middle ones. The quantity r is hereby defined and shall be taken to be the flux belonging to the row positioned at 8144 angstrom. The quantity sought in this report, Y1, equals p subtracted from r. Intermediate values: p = 7.75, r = 7.861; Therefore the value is 0.11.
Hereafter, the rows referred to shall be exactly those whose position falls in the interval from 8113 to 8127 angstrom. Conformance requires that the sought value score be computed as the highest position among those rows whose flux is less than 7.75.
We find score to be 8126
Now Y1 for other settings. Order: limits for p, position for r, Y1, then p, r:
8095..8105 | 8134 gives -0.51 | 8.24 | 7.734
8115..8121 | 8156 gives 0.00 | 7.80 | 7.8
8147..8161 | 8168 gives -0.31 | 7.82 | 7.511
